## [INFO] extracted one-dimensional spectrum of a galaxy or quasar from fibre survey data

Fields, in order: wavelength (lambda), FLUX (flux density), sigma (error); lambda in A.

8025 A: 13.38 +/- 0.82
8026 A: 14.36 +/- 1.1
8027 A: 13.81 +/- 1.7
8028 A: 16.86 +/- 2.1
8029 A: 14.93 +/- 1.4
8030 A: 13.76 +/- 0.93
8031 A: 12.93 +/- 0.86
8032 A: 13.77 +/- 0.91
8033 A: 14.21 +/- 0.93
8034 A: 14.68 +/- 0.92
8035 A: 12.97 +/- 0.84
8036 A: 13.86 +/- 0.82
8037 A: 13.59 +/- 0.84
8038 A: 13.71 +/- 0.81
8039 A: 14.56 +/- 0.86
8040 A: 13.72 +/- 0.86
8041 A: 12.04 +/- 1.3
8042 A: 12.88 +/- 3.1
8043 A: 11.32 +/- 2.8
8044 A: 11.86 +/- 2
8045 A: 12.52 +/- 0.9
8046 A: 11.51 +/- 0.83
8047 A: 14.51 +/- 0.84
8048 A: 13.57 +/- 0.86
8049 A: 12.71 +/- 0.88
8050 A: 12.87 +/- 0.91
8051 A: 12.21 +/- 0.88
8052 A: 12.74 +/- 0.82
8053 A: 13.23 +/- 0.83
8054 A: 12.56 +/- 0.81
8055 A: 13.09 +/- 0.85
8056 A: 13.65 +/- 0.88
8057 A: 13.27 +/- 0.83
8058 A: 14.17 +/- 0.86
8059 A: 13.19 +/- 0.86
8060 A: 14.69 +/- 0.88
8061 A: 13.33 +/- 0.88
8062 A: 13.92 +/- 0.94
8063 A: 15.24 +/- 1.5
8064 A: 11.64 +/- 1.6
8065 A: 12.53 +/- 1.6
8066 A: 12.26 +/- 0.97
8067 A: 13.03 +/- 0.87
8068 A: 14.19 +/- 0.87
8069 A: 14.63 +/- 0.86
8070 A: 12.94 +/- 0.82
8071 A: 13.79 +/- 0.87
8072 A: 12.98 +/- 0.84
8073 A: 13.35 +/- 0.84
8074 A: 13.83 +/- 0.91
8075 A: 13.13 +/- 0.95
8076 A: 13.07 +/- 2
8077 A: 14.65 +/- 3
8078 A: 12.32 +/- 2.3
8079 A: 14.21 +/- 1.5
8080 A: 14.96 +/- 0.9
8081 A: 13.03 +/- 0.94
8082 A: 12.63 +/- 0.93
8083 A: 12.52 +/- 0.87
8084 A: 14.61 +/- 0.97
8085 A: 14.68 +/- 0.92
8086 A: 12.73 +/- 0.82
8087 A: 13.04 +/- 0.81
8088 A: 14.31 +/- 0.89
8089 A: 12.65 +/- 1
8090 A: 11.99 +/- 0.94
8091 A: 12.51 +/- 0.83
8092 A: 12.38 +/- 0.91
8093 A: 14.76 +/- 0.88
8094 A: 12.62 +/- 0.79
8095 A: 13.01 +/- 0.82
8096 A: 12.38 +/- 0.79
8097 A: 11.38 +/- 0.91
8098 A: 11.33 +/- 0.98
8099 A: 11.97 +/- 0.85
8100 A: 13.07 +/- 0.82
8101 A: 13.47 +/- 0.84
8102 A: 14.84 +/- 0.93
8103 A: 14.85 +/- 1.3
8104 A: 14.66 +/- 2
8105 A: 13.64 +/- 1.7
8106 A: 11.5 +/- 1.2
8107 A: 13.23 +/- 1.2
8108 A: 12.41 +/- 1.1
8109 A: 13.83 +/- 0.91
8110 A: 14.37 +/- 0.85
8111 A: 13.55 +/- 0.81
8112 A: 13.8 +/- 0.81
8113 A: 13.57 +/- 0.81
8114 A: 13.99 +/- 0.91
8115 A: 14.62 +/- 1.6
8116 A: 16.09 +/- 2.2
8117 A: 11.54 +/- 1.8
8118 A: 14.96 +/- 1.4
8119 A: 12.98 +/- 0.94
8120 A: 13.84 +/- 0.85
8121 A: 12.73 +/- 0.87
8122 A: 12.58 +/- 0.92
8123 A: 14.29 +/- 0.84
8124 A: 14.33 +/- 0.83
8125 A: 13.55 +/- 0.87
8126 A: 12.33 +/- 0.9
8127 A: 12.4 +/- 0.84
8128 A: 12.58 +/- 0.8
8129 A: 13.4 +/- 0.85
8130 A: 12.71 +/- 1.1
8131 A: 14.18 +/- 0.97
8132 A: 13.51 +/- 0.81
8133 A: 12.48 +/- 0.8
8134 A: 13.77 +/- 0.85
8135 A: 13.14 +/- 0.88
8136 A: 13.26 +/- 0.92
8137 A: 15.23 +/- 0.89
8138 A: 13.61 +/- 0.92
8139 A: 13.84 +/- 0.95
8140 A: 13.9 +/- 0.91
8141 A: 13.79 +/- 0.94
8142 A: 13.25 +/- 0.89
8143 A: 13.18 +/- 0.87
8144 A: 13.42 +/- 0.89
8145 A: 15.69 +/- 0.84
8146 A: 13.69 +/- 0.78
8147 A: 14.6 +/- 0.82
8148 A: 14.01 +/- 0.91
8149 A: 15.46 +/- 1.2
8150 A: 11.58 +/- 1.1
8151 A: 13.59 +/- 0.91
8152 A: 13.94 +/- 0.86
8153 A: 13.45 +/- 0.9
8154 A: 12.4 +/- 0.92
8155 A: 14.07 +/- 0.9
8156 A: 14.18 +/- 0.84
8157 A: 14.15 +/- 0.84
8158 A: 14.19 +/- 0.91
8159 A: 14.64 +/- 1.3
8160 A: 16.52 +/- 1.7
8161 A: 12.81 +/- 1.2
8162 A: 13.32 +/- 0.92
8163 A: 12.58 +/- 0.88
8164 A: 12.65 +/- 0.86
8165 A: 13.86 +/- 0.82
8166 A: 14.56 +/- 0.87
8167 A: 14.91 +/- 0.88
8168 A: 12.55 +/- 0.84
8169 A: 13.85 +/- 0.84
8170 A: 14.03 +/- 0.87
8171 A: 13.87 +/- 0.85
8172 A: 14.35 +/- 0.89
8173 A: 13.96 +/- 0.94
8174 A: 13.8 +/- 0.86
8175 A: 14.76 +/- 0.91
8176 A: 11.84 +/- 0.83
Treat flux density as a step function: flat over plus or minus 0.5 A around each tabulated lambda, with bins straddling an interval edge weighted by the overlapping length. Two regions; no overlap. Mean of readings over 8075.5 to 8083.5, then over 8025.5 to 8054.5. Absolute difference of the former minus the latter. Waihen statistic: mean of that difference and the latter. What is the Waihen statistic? 6.71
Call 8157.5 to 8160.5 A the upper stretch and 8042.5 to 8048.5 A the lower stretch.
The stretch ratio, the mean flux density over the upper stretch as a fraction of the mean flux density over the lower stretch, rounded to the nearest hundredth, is 1.20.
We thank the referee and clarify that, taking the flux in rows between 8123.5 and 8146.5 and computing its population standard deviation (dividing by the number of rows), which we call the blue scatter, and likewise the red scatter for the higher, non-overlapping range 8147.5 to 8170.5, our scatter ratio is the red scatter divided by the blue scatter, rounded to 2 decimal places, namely 1.32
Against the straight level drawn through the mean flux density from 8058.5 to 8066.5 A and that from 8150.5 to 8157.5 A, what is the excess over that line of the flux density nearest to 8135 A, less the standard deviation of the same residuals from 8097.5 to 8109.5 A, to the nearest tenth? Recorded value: -1.7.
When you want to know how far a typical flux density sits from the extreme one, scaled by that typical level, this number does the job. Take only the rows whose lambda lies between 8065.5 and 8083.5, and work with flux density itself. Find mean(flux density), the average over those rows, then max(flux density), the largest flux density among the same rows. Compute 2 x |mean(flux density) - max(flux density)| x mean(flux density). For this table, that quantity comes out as 41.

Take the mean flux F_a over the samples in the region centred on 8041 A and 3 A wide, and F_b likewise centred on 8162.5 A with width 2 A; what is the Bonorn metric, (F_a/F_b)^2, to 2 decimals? 0.99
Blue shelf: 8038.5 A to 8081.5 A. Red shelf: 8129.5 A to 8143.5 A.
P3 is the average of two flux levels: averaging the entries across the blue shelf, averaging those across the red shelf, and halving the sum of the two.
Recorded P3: 13.4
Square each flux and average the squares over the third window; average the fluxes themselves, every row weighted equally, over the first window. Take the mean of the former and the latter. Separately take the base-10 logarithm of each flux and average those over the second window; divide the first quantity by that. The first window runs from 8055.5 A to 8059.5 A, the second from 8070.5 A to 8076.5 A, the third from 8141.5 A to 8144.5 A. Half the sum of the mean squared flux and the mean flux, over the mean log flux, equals 84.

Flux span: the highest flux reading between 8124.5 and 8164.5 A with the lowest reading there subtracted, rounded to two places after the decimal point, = 4.94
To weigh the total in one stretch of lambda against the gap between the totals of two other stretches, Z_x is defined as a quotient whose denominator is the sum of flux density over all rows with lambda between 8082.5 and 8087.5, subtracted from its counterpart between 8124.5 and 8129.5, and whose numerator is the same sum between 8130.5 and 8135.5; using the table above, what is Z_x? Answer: -20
